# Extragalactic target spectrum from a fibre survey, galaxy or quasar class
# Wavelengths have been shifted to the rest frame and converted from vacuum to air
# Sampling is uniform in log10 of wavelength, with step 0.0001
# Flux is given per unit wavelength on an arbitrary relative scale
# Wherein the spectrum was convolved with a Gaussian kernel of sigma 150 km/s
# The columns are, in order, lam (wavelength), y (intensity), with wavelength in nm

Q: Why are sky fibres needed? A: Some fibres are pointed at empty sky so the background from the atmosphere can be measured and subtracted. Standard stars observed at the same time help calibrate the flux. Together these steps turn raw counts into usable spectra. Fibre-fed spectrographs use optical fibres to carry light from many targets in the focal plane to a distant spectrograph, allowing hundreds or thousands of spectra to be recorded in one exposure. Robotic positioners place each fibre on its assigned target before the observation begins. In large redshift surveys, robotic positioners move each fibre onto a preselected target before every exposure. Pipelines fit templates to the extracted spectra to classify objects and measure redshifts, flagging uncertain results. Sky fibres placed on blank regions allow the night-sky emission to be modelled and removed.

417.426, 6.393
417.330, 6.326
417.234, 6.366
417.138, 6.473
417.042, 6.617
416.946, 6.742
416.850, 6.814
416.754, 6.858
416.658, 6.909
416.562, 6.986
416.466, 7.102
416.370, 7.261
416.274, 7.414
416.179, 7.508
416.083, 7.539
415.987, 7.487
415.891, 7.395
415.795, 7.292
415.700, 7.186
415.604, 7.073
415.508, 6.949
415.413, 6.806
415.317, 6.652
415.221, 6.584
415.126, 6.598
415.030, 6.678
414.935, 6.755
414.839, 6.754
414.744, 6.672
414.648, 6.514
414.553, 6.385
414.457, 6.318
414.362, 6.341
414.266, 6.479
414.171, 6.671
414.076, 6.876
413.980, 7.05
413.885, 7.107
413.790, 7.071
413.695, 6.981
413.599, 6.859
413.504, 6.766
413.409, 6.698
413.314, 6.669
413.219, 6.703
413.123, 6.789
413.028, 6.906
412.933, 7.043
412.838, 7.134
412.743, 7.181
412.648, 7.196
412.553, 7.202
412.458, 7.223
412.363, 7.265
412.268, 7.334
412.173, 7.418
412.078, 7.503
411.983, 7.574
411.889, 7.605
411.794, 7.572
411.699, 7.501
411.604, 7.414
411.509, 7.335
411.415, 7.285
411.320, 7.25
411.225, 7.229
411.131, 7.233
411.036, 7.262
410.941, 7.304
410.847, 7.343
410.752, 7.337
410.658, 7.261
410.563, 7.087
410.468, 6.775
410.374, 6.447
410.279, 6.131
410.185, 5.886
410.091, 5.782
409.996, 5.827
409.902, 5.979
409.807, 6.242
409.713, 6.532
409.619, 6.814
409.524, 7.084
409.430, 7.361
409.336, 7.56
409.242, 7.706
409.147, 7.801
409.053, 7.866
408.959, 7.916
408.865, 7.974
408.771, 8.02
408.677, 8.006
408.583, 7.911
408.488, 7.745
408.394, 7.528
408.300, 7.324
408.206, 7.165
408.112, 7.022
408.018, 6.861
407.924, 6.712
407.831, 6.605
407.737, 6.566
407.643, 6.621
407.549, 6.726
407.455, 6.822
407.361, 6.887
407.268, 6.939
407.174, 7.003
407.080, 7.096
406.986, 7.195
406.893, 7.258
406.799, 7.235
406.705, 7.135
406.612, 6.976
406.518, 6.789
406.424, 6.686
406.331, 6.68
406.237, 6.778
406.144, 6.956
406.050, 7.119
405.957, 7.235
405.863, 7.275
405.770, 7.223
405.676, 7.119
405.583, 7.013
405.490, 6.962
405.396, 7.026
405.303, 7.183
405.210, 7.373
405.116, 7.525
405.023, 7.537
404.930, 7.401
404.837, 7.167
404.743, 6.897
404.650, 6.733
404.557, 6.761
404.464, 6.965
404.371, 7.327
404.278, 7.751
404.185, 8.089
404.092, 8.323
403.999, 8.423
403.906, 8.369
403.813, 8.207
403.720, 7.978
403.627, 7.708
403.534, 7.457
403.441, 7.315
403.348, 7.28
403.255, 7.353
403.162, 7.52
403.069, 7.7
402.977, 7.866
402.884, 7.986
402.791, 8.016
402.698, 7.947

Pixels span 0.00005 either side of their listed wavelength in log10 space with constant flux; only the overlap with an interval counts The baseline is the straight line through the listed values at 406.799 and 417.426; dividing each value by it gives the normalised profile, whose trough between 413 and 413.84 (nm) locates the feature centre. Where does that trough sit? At 413.314 nm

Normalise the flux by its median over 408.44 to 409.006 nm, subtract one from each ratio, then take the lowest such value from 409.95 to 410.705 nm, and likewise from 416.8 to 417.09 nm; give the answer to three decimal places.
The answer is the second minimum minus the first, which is 0.105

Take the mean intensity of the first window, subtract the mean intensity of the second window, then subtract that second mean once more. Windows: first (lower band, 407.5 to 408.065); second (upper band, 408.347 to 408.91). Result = -9.0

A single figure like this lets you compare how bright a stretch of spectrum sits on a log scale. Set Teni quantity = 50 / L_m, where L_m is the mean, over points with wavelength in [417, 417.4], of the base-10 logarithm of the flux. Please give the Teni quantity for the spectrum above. 61.8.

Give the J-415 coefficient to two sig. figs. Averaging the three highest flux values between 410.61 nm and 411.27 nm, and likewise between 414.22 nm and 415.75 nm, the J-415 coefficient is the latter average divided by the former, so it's 0.96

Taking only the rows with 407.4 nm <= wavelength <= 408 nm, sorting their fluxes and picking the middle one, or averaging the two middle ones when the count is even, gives 6.7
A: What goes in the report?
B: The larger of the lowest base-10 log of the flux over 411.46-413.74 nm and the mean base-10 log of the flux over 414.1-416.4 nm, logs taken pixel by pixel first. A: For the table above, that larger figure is 0.837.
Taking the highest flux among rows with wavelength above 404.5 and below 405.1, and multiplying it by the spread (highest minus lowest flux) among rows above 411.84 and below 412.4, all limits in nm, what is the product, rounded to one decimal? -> 2.6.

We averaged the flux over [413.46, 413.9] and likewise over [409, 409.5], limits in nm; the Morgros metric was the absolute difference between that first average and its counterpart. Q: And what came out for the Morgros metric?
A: 0.7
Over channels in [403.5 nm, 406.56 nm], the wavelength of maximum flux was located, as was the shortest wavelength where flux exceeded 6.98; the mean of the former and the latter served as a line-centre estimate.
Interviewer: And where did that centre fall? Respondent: 403.77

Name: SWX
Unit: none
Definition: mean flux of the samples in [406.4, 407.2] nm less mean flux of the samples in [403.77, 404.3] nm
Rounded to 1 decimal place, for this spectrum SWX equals -1.2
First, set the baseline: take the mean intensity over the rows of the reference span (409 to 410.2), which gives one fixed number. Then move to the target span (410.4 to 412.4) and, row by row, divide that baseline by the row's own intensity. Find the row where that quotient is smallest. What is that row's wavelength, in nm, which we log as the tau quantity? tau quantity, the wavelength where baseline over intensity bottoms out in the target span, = 411.889 nm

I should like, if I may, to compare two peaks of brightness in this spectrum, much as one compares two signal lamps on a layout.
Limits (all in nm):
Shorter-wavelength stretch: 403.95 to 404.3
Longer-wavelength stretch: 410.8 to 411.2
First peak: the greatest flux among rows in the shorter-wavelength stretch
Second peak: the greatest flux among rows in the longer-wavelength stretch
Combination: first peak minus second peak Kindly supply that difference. 1.1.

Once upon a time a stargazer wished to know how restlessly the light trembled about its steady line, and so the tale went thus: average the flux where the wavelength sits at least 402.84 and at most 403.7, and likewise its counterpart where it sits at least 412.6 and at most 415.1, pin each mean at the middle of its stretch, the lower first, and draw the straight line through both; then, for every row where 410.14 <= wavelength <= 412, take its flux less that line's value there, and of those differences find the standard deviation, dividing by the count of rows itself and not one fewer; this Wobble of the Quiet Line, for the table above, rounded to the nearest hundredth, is 0.49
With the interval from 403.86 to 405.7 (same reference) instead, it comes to 0.50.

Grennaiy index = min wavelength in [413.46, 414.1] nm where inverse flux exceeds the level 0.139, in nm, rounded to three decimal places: 413.504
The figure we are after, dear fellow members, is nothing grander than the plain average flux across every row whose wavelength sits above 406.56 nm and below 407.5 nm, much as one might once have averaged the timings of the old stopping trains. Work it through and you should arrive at 7.05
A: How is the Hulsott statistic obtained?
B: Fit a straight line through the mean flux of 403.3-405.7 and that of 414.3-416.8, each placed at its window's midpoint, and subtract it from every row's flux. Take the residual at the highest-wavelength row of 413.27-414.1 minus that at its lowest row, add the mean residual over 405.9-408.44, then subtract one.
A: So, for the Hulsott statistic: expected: -1.1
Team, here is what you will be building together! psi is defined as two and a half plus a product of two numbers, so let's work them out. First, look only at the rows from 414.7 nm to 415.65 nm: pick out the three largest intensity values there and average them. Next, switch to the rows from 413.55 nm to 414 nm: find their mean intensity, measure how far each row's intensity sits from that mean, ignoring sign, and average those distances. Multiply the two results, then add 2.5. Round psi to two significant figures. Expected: 3.0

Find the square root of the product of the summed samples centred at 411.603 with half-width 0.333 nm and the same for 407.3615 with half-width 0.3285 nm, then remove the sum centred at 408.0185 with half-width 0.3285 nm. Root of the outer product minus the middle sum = 1.7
